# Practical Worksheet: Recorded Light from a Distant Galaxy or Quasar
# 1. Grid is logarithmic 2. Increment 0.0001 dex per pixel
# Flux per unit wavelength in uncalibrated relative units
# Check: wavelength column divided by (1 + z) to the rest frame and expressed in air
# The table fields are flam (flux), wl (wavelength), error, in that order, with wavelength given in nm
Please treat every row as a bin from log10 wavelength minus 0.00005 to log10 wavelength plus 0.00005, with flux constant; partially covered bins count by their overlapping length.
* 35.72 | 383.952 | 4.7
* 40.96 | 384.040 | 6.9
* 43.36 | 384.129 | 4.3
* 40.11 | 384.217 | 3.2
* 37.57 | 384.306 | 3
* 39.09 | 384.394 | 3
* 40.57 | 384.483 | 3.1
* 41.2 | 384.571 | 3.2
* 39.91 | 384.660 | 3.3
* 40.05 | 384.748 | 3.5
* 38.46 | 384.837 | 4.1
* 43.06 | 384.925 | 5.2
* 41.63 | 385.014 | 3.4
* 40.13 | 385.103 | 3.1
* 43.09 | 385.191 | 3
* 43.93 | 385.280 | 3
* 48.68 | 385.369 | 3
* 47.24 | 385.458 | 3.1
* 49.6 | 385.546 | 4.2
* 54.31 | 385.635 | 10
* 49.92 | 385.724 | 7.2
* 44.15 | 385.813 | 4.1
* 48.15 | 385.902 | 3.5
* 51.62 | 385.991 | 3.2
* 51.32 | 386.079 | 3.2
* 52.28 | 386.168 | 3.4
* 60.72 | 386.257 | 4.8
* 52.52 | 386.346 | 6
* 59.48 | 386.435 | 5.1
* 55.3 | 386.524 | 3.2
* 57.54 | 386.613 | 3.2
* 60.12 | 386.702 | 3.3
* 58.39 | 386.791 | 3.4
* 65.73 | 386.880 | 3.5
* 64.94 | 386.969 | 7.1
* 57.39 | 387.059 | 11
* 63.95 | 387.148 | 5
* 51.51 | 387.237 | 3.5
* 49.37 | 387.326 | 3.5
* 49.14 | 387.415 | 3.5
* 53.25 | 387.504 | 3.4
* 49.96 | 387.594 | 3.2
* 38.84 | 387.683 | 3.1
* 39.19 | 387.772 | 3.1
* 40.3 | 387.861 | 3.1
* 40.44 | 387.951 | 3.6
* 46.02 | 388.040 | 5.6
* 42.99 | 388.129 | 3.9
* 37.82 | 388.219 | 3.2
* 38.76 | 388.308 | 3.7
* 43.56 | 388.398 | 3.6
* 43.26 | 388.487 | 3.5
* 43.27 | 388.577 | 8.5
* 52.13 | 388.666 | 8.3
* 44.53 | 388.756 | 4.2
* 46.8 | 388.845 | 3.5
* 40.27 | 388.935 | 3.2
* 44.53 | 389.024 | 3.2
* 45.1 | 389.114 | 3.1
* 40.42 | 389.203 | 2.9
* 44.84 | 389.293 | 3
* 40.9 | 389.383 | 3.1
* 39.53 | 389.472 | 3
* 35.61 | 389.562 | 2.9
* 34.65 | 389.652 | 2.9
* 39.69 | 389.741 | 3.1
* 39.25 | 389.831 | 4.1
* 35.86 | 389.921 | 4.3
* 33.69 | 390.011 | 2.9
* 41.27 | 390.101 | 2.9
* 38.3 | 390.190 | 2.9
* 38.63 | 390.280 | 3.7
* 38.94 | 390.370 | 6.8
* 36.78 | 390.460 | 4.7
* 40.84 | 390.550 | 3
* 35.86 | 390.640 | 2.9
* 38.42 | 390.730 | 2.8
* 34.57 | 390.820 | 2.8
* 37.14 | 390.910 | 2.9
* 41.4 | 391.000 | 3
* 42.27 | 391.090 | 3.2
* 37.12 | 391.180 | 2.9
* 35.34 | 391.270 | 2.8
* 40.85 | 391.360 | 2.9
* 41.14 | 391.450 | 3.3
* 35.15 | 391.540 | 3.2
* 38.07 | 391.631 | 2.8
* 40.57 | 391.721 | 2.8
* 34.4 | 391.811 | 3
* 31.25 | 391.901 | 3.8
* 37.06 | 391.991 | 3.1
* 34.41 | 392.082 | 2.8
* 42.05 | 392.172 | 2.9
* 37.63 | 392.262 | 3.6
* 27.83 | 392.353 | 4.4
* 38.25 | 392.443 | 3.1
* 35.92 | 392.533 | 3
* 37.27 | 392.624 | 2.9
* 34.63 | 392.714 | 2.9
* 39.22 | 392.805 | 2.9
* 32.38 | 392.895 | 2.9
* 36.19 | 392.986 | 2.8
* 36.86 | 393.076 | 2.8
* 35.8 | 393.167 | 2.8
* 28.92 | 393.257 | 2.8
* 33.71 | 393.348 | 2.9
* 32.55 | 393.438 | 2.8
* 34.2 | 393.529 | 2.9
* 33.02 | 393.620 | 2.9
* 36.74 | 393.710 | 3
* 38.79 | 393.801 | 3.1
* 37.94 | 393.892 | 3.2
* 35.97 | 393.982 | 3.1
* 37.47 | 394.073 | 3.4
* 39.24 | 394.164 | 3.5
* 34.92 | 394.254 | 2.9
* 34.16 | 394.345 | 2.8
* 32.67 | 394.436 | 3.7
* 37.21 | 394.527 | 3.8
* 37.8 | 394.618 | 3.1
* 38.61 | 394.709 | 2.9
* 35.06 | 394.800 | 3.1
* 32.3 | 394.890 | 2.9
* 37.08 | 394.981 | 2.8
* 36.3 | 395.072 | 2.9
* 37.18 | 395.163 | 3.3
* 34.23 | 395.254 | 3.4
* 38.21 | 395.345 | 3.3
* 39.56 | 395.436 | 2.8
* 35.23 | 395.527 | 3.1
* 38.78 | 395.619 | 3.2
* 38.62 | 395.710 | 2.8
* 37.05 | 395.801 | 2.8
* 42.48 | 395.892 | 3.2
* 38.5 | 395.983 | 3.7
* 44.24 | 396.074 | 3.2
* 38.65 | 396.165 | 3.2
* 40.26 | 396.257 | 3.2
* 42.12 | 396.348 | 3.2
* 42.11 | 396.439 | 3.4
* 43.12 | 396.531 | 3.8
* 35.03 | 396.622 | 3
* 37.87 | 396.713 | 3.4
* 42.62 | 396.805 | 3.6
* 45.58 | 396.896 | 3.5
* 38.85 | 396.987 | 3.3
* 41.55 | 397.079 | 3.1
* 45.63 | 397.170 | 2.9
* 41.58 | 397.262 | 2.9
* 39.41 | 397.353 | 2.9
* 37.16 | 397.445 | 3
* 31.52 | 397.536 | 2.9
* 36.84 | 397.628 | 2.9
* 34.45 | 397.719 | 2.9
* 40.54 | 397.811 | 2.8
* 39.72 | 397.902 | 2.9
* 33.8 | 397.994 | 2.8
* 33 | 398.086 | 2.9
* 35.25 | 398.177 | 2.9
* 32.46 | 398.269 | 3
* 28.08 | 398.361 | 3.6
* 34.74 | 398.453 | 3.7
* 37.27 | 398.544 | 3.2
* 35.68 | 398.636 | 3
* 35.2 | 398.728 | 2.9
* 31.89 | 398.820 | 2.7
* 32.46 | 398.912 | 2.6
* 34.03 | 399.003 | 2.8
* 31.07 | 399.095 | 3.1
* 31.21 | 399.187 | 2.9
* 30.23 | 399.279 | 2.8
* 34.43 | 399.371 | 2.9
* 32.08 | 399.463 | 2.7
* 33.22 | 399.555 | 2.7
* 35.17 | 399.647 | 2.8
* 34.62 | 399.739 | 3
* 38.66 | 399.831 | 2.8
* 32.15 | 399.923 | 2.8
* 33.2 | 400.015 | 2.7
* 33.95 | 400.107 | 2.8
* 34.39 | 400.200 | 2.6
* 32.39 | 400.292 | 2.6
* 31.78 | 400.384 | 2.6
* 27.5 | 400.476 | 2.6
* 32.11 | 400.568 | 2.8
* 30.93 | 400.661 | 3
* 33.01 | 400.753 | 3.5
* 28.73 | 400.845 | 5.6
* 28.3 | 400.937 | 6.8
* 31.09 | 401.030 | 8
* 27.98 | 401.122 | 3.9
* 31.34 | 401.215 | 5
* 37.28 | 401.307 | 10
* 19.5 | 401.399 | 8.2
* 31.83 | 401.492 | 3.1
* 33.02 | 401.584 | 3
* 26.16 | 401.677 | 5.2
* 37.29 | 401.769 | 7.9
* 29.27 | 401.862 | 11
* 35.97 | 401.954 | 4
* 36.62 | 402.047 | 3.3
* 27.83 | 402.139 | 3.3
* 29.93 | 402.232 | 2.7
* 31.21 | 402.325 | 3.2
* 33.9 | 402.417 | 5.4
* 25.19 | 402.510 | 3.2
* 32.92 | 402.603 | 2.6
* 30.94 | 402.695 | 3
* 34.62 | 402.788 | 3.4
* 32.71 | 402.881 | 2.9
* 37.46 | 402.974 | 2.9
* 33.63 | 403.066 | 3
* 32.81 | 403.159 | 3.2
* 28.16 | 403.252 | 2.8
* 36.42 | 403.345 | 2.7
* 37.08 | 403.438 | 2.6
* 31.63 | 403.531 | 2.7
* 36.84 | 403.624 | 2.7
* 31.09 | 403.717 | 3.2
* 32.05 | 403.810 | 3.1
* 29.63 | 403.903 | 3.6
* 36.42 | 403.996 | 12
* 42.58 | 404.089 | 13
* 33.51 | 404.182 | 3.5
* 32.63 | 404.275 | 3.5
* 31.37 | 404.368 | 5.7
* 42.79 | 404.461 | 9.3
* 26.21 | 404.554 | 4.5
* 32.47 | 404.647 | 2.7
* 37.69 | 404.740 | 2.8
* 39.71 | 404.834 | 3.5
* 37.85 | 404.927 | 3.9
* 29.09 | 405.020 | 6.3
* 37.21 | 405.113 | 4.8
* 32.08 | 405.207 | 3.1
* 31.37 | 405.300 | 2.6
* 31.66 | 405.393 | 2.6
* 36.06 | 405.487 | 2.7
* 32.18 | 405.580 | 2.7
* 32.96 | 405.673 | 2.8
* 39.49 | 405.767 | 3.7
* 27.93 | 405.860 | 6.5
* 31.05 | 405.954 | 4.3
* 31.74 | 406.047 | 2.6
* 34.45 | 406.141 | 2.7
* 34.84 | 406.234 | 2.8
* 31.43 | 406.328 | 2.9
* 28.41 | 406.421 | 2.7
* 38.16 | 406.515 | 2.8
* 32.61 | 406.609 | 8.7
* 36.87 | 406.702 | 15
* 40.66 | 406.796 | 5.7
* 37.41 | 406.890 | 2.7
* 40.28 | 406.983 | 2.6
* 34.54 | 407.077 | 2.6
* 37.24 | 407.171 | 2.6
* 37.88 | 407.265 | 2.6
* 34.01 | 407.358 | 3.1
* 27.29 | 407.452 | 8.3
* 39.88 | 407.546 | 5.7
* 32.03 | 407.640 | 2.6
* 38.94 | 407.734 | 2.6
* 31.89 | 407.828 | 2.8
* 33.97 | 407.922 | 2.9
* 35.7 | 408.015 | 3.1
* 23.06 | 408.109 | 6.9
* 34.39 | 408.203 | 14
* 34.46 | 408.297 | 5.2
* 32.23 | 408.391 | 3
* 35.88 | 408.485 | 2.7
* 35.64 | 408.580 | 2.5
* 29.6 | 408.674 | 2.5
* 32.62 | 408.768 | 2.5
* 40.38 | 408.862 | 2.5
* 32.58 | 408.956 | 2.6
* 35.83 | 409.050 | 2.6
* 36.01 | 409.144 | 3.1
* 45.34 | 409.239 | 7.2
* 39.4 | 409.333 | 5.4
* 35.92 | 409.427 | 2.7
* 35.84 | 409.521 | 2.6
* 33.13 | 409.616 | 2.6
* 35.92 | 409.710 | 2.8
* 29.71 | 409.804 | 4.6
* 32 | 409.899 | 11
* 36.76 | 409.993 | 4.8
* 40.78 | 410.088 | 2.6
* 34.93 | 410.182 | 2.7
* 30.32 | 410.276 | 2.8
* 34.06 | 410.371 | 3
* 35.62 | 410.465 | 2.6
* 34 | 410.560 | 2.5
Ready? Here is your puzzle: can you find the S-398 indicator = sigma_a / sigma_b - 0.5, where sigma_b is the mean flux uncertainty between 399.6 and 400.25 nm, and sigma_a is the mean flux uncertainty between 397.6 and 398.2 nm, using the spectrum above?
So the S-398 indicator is 0.53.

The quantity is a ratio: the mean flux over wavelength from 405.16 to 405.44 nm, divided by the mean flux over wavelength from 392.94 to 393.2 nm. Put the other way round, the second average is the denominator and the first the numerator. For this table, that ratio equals 0.87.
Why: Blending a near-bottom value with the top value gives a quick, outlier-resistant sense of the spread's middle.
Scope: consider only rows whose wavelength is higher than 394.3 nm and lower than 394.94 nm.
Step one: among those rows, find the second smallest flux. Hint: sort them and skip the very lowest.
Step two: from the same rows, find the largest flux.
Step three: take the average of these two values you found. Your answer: 36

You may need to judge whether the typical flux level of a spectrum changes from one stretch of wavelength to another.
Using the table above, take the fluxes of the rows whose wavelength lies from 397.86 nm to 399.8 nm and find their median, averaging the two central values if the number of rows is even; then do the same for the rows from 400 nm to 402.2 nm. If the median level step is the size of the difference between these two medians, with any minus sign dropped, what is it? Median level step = 2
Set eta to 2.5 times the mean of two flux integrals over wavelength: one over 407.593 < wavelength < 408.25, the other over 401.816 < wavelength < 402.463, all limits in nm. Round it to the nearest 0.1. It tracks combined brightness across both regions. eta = 53.0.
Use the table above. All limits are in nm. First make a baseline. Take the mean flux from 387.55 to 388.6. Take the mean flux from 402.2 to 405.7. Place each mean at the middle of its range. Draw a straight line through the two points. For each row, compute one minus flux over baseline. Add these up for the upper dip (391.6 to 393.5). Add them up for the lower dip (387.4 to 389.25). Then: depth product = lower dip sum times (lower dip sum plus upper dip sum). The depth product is -1.2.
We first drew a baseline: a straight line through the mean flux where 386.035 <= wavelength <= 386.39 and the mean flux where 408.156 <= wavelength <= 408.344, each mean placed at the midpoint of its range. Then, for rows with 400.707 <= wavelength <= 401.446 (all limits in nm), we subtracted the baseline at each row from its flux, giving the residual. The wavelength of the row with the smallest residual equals 401.399 nm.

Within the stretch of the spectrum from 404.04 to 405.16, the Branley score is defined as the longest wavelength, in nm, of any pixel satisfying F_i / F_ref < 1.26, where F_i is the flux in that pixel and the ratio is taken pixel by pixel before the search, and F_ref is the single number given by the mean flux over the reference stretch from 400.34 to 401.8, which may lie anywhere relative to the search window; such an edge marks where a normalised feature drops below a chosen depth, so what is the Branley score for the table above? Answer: 405.113 nm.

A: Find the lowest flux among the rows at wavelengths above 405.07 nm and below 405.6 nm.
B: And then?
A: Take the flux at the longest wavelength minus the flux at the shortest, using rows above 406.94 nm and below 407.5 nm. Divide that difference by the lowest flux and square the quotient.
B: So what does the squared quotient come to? 0.17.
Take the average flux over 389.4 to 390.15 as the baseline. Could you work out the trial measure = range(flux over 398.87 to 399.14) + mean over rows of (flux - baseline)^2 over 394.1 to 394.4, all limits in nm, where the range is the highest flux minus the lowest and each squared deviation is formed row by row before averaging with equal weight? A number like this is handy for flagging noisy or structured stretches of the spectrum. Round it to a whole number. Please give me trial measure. 10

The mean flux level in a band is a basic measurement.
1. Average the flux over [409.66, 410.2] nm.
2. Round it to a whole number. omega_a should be 35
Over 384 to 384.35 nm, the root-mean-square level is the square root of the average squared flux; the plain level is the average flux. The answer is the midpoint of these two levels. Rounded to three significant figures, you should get 40.5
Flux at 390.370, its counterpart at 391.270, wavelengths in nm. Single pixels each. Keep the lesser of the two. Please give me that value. 35.3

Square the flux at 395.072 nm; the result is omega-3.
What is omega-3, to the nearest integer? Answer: 1318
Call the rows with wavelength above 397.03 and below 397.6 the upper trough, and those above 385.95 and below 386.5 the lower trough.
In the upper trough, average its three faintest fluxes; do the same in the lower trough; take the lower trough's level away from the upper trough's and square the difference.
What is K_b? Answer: 247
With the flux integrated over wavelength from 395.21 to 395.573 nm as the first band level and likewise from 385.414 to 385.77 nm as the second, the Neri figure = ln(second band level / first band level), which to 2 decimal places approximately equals 0.29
